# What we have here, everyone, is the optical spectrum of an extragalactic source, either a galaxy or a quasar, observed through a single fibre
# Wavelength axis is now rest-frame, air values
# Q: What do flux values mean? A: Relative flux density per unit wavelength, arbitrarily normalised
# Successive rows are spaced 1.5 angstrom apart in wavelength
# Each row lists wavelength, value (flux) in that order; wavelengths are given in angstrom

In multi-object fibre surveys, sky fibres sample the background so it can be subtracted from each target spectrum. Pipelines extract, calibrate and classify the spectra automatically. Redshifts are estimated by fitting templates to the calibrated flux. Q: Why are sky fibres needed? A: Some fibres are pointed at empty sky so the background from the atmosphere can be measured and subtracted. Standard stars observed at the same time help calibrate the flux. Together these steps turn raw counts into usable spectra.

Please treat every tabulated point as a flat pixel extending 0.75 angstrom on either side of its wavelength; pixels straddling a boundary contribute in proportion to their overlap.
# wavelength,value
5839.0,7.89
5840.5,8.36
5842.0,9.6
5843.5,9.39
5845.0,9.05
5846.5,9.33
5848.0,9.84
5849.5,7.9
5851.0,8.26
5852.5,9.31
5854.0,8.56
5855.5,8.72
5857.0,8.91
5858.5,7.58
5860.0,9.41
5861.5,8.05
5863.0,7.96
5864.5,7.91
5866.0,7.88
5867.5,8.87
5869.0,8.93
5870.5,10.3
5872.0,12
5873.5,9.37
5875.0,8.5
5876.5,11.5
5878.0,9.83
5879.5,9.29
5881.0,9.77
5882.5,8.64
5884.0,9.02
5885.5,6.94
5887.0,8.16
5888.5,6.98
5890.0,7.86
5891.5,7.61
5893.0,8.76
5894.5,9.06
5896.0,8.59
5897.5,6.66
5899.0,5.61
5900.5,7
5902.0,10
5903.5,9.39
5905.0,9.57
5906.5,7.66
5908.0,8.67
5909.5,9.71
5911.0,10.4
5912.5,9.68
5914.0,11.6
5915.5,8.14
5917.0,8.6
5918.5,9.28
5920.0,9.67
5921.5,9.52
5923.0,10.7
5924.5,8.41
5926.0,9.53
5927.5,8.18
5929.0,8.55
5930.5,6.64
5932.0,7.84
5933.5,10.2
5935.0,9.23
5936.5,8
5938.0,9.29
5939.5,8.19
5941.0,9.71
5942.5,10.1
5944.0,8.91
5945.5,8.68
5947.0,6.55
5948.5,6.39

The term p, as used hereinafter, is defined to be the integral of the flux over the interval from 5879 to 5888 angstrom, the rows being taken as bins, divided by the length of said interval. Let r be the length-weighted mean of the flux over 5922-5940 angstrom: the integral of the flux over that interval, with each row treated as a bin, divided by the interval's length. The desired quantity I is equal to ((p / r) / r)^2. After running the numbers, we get 0.0125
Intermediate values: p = 8.57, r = 8.7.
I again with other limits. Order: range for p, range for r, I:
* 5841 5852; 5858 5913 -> 0.0141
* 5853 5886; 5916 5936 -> 0.0128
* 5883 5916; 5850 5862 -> 0.0132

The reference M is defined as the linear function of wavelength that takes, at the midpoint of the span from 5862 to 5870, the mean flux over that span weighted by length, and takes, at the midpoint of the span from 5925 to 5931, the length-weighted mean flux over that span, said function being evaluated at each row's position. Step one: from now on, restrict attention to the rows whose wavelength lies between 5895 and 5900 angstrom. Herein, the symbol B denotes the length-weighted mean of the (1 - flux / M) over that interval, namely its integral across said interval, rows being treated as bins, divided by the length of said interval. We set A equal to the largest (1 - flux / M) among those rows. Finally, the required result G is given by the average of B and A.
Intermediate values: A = 0.33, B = 0.15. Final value 0.239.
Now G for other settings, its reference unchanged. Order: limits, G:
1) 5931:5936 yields -0.010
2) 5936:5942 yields -0.019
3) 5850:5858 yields -0.011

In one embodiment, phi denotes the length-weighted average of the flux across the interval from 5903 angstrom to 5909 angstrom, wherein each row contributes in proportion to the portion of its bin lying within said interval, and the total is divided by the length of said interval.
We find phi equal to 8.8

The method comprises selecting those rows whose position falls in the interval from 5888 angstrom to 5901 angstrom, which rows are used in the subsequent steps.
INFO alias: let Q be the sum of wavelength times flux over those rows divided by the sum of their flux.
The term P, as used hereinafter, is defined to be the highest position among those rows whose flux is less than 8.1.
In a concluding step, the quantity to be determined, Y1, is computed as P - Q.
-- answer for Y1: 6.2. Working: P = 5900.5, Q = 5894.3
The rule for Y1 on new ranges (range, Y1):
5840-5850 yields 4.5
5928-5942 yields 1.3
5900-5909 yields 2.2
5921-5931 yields 4.8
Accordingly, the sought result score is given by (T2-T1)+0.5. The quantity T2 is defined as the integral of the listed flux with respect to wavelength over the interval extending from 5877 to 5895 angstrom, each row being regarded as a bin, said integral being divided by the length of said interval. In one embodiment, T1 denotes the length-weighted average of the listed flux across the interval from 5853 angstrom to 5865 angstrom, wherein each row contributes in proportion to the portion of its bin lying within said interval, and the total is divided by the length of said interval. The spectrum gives 0.6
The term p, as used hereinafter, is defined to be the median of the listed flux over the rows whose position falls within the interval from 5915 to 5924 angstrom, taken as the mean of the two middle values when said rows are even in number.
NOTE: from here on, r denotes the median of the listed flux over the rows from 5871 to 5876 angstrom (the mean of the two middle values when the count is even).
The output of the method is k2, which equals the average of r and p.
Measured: 9.4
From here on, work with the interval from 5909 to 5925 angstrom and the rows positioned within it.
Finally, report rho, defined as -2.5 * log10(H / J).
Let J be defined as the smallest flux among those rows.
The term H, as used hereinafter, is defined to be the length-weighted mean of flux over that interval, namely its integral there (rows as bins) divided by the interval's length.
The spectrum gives -0.18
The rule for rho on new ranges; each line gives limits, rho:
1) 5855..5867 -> -0.10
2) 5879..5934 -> -0.48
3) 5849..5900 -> -0.46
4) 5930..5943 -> -0.31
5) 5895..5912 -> -0.45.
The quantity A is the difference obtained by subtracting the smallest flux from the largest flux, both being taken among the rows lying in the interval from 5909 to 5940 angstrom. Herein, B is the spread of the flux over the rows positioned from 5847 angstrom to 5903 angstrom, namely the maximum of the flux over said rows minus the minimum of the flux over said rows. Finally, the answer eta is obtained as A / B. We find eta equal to 0.78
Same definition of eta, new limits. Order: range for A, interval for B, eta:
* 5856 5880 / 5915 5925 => 1.73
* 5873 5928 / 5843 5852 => 3.09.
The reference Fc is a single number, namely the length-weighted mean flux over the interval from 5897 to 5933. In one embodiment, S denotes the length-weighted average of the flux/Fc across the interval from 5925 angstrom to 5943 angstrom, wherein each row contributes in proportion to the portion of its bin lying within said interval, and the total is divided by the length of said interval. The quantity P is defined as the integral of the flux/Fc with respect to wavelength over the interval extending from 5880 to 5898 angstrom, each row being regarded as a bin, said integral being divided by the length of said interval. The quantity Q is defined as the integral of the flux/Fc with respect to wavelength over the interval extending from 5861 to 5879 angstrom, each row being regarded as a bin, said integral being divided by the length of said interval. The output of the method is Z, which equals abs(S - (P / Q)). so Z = 0.109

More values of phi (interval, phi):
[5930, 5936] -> 8.5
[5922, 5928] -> 9.3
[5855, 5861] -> 8.6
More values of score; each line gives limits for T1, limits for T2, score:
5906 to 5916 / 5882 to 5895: -0.9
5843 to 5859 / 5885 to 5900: -0.7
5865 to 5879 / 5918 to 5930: 0.0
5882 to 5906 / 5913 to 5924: 2.0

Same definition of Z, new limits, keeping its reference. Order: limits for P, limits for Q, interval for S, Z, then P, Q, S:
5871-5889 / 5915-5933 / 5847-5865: 0.079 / 1.04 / 1.00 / 0.97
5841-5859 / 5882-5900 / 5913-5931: 0.105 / 1.01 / 0.88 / 1.03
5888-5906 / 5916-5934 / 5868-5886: 0.171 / 0.92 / 1.01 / 1.08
